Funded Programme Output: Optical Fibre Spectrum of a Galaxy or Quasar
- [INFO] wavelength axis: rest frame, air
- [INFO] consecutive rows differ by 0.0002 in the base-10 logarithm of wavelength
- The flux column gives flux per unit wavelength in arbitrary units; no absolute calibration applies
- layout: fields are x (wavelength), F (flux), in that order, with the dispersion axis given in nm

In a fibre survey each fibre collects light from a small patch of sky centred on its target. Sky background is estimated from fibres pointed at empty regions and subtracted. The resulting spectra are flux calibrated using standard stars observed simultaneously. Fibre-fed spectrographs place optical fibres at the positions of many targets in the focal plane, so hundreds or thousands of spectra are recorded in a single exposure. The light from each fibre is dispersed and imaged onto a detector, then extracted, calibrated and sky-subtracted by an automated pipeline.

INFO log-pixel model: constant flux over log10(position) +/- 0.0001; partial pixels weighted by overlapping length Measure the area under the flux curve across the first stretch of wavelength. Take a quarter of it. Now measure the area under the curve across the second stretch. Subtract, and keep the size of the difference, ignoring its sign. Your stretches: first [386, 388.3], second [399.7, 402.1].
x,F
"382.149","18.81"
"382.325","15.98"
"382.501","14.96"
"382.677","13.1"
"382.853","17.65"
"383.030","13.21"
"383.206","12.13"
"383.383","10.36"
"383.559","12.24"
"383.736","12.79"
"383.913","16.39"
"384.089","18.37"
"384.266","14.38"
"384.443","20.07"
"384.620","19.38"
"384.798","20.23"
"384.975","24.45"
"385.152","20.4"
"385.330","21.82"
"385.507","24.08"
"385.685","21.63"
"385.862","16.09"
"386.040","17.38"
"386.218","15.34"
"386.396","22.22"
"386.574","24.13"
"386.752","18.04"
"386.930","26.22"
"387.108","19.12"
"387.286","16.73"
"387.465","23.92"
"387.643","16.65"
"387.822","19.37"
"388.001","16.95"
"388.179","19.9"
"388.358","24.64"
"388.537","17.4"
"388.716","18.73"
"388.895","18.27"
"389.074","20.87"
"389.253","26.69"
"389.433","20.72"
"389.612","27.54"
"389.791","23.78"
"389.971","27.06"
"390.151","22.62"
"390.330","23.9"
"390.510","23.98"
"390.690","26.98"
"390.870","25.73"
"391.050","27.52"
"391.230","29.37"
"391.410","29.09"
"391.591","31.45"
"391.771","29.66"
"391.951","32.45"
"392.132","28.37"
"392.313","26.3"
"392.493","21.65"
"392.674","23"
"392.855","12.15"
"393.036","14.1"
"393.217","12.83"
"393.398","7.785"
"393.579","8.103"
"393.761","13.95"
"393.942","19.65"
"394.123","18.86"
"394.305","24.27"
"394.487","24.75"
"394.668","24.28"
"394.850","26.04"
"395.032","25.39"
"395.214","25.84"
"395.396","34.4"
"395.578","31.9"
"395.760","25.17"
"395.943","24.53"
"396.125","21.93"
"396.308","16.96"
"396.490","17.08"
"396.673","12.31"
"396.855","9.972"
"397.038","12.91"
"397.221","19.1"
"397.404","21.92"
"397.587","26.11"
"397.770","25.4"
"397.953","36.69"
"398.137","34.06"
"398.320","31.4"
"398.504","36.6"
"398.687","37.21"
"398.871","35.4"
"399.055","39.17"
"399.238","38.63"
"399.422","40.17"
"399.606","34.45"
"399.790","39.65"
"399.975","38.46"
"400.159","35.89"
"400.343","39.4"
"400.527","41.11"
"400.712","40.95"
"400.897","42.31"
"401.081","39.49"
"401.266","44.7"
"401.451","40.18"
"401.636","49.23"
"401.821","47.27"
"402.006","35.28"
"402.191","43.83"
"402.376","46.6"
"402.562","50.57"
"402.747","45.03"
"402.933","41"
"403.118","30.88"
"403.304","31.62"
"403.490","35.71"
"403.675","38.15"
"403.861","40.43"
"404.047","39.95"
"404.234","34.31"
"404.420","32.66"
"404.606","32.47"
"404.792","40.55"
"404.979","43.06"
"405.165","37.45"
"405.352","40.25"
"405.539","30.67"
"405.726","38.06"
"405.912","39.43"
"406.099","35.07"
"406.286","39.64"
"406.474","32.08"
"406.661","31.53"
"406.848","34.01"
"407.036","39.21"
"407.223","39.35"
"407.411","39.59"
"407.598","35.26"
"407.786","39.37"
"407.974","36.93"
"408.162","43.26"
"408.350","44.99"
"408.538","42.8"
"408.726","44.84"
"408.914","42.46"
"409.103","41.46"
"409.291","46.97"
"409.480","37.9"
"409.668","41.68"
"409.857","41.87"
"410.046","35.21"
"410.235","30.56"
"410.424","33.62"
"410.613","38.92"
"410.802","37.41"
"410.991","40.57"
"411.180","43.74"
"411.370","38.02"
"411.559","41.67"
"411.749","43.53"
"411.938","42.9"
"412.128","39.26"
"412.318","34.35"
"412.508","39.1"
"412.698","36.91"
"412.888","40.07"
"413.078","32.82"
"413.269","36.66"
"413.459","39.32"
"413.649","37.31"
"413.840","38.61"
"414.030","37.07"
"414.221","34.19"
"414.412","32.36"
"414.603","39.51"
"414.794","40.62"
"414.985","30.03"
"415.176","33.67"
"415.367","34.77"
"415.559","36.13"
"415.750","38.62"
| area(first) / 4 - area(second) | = 87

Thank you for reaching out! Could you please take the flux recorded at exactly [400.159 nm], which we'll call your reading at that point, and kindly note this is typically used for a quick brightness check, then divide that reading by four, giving 9.0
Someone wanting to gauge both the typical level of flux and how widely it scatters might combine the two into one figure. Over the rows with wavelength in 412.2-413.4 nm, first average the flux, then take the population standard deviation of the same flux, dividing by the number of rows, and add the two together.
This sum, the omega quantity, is 39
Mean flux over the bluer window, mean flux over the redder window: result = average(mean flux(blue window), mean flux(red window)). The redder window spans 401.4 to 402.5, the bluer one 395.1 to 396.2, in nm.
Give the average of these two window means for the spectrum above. 36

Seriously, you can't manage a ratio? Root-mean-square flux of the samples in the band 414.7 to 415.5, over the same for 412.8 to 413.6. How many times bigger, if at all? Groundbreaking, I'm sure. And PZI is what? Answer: 0.94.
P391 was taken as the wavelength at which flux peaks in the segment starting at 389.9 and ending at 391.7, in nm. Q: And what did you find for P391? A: 391.591 nm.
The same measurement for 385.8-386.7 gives 386.574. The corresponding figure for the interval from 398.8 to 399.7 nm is 399.422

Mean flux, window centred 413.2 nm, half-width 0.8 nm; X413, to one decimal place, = 37.6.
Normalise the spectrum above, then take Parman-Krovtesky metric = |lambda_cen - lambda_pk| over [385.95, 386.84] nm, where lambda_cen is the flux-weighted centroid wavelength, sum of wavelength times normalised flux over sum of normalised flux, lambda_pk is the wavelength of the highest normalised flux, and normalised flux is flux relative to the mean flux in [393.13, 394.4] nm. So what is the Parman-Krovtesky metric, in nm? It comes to 0.16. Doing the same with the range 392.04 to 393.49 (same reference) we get 0.48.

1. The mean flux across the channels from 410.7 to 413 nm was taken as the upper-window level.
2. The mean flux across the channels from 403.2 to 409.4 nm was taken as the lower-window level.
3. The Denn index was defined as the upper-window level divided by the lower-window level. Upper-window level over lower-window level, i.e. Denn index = 1.0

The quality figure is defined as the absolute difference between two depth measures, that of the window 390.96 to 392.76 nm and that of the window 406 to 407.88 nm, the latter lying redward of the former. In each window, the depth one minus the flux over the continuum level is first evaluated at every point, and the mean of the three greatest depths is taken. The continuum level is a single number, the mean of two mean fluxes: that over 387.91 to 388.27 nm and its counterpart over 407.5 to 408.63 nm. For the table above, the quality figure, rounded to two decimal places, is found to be 0.30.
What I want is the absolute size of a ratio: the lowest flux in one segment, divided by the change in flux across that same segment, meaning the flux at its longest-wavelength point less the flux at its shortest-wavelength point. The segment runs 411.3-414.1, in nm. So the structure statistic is 35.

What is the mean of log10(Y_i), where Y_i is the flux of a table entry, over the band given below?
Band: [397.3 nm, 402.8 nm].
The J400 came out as 1.58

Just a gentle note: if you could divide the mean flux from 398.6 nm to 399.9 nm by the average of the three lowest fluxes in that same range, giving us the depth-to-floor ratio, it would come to 1.06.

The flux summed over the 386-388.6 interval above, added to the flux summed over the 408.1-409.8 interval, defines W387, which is 684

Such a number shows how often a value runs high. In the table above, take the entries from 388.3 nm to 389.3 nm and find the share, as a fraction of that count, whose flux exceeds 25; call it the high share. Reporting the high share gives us 0.17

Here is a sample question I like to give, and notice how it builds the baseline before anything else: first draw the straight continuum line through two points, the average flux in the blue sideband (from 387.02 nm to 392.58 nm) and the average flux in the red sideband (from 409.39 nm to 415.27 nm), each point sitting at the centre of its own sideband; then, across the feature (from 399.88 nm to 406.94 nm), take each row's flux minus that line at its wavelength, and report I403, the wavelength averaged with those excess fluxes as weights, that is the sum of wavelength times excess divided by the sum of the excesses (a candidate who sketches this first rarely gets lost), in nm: 402.33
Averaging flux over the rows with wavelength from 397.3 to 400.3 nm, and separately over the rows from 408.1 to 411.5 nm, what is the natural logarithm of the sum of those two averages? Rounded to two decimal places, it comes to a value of 4.31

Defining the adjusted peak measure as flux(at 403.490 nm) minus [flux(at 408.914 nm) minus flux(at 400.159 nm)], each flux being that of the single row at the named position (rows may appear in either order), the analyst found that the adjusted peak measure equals 29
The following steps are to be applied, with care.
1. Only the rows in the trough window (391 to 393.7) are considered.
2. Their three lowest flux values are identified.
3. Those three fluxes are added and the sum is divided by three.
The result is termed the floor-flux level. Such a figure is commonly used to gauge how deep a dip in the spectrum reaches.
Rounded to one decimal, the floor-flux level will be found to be 9.3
